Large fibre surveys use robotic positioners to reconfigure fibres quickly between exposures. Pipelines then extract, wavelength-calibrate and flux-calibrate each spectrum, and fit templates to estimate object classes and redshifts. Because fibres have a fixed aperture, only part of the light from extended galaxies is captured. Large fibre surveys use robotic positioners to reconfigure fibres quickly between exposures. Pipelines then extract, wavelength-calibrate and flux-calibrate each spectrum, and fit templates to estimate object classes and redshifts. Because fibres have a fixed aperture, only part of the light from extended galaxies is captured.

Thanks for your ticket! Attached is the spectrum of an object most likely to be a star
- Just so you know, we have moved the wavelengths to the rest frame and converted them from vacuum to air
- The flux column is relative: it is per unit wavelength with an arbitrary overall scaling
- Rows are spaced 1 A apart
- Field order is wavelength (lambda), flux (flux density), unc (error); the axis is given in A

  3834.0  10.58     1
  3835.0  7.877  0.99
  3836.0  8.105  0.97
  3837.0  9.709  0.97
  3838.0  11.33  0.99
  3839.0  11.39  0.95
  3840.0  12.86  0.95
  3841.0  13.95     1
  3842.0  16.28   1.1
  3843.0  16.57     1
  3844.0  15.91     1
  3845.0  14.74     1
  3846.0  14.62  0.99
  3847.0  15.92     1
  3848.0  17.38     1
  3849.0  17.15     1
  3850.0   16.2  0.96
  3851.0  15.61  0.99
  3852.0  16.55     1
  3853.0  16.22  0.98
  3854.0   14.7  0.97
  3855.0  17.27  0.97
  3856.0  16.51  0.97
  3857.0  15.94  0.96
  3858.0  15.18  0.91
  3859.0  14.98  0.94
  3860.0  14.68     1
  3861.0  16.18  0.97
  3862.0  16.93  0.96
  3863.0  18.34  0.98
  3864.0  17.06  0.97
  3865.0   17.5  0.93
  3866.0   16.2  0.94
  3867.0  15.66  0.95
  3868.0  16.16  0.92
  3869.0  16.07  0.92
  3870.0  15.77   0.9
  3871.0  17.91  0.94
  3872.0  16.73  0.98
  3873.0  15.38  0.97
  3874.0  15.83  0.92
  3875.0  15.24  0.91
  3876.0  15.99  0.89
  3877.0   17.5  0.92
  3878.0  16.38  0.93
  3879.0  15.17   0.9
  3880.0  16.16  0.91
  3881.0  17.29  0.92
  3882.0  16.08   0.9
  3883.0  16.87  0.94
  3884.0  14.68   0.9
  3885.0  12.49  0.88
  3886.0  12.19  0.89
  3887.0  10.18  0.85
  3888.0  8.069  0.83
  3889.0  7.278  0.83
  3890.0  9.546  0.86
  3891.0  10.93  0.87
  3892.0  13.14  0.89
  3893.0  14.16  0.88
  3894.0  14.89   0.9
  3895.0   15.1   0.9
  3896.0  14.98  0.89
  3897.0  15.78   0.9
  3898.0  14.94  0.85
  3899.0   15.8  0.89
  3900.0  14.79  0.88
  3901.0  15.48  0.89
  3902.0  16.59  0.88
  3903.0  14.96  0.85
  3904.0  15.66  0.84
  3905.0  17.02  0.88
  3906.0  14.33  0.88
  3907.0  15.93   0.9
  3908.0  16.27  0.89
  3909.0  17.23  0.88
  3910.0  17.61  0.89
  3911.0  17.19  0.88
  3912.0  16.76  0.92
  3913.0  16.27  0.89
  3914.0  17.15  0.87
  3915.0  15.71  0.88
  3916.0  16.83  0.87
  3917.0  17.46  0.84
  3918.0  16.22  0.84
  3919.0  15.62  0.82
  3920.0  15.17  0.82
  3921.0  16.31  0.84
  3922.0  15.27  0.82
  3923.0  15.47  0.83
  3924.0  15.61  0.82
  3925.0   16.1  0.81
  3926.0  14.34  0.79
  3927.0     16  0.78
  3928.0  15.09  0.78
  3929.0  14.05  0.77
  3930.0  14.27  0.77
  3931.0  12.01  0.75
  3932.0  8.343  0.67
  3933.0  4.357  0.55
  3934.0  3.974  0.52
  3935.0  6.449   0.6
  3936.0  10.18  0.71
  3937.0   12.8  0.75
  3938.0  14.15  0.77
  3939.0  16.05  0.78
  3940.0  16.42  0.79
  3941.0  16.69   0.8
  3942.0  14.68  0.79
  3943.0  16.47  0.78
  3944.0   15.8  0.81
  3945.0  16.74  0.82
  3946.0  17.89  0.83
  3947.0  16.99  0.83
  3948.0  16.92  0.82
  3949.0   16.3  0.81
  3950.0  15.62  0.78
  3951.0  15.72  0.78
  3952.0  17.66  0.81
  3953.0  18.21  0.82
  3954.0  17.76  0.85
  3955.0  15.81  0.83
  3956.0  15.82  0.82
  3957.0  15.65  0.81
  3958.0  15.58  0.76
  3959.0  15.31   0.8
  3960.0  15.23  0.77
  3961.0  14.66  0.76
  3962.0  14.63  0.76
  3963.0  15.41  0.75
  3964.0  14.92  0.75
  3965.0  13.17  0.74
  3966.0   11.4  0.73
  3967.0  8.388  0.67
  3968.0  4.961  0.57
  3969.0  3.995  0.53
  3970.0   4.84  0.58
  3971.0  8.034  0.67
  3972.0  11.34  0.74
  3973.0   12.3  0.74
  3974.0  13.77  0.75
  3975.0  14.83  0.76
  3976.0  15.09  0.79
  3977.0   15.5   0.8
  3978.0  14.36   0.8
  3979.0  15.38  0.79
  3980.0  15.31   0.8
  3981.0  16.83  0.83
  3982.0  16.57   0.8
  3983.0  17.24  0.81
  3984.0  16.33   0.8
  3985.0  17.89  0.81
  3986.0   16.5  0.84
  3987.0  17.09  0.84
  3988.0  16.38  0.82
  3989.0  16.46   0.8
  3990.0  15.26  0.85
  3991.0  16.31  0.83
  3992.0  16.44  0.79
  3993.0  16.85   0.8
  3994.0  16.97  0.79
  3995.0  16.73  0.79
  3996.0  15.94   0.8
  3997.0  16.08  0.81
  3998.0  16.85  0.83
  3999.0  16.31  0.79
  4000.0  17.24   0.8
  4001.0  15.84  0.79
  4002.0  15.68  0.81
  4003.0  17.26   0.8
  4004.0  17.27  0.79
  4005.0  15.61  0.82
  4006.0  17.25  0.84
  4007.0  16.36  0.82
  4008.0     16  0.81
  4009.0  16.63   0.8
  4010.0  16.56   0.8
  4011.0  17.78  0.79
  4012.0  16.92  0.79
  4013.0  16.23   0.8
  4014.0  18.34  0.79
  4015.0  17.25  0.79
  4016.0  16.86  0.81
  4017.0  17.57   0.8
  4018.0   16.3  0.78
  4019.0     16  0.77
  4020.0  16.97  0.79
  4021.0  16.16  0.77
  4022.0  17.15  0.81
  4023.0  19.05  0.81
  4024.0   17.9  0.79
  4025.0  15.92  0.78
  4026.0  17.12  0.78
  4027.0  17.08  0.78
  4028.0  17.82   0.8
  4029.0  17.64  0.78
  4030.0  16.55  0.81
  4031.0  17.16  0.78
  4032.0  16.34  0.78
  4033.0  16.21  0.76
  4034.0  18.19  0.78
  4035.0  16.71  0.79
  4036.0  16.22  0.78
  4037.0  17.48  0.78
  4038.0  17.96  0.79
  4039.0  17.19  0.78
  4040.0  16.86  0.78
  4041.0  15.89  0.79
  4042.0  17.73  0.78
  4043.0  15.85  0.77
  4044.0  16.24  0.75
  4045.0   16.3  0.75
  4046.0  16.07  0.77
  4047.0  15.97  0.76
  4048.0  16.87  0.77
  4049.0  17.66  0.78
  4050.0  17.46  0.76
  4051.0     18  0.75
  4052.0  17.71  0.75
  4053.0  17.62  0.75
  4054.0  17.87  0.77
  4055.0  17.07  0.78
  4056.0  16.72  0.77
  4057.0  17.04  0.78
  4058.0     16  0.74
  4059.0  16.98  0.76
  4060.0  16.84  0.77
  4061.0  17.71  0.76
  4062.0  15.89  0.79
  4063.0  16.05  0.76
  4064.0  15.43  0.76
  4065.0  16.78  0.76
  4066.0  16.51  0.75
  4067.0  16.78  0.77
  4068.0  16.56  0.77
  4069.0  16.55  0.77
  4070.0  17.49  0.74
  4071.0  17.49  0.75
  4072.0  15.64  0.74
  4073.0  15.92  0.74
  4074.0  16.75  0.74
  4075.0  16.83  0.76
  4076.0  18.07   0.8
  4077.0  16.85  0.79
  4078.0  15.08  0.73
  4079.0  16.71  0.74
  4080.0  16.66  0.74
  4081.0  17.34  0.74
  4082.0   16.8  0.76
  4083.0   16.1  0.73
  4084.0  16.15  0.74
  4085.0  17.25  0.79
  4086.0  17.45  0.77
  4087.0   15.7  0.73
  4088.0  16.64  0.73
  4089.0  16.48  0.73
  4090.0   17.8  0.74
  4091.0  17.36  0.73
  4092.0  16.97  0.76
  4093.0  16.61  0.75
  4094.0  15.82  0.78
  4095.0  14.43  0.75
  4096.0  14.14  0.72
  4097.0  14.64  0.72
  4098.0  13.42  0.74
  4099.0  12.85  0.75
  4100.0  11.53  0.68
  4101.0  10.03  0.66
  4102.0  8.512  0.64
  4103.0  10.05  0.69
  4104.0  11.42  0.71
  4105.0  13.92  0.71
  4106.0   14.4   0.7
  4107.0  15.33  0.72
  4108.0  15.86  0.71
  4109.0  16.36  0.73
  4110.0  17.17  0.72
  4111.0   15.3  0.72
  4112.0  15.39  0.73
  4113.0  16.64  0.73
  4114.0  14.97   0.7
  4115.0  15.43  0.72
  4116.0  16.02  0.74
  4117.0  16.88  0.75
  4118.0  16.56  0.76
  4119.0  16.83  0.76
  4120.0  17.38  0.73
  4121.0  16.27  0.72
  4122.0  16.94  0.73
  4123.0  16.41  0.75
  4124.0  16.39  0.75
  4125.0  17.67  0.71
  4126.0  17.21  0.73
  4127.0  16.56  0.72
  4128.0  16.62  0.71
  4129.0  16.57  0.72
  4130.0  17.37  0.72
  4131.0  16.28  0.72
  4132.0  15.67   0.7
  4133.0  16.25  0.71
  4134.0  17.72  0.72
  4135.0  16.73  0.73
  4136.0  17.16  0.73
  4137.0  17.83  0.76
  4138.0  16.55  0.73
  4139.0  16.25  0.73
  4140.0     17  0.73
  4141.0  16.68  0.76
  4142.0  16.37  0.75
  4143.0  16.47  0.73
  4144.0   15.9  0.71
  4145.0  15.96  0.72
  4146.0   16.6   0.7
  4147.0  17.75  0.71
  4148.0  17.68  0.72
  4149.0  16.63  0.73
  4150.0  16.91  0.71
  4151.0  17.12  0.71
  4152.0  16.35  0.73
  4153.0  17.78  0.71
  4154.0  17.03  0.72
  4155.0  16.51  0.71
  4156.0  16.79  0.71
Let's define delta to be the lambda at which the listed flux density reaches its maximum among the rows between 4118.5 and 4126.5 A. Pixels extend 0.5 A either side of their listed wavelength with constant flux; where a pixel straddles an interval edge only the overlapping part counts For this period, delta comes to 4125.0 A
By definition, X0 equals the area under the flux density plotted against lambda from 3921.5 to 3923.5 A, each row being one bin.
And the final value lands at 31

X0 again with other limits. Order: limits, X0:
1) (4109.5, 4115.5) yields 95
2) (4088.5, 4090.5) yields 34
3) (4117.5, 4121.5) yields 67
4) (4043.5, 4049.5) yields 99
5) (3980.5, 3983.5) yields 51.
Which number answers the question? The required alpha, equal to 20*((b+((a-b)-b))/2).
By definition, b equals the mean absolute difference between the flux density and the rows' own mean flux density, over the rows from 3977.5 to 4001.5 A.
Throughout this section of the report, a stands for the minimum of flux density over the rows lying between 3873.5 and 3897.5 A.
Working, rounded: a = 7.278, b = 0.6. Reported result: 67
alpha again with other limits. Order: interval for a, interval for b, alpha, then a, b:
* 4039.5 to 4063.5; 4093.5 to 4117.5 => 140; 15.85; 1.8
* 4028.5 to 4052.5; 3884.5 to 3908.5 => 137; 15.85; 2.2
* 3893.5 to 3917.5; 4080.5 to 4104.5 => 121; 14.33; 2.3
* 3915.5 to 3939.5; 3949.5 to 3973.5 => 6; 3.974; 3.4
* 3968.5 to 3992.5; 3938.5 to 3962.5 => 32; 3.995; 0.8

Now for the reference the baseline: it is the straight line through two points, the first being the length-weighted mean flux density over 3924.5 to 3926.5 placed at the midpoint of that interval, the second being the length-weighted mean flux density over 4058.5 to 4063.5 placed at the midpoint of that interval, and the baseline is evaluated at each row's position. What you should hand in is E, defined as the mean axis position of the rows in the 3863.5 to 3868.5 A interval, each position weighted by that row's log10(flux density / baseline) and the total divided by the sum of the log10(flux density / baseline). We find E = 3865.6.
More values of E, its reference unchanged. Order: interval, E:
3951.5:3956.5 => 3953.2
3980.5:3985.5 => 3983.3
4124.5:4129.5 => 4128.2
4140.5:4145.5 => 4143.3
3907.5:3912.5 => 3910.1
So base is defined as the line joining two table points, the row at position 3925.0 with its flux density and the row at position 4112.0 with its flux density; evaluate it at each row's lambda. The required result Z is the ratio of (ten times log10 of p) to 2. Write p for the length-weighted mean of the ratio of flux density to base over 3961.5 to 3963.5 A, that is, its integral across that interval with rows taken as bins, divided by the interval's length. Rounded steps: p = 0.94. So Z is -0.13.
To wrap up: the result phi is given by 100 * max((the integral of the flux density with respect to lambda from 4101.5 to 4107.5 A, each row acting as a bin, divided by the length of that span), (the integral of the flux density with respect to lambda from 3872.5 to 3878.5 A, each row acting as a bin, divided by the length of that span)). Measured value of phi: 1605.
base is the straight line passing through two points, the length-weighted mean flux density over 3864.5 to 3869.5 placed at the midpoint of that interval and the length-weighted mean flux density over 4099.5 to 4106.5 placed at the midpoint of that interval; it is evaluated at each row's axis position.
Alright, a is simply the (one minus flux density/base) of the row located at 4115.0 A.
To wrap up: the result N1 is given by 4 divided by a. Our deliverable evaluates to -10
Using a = -0.38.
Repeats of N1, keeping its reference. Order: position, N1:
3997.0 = -22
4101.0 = 32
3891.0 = 13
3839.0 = 12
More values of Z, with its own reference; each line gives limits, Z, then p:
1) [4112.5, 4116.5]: 0.05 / 1.02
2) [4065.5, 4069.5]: 0.14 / 1.07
